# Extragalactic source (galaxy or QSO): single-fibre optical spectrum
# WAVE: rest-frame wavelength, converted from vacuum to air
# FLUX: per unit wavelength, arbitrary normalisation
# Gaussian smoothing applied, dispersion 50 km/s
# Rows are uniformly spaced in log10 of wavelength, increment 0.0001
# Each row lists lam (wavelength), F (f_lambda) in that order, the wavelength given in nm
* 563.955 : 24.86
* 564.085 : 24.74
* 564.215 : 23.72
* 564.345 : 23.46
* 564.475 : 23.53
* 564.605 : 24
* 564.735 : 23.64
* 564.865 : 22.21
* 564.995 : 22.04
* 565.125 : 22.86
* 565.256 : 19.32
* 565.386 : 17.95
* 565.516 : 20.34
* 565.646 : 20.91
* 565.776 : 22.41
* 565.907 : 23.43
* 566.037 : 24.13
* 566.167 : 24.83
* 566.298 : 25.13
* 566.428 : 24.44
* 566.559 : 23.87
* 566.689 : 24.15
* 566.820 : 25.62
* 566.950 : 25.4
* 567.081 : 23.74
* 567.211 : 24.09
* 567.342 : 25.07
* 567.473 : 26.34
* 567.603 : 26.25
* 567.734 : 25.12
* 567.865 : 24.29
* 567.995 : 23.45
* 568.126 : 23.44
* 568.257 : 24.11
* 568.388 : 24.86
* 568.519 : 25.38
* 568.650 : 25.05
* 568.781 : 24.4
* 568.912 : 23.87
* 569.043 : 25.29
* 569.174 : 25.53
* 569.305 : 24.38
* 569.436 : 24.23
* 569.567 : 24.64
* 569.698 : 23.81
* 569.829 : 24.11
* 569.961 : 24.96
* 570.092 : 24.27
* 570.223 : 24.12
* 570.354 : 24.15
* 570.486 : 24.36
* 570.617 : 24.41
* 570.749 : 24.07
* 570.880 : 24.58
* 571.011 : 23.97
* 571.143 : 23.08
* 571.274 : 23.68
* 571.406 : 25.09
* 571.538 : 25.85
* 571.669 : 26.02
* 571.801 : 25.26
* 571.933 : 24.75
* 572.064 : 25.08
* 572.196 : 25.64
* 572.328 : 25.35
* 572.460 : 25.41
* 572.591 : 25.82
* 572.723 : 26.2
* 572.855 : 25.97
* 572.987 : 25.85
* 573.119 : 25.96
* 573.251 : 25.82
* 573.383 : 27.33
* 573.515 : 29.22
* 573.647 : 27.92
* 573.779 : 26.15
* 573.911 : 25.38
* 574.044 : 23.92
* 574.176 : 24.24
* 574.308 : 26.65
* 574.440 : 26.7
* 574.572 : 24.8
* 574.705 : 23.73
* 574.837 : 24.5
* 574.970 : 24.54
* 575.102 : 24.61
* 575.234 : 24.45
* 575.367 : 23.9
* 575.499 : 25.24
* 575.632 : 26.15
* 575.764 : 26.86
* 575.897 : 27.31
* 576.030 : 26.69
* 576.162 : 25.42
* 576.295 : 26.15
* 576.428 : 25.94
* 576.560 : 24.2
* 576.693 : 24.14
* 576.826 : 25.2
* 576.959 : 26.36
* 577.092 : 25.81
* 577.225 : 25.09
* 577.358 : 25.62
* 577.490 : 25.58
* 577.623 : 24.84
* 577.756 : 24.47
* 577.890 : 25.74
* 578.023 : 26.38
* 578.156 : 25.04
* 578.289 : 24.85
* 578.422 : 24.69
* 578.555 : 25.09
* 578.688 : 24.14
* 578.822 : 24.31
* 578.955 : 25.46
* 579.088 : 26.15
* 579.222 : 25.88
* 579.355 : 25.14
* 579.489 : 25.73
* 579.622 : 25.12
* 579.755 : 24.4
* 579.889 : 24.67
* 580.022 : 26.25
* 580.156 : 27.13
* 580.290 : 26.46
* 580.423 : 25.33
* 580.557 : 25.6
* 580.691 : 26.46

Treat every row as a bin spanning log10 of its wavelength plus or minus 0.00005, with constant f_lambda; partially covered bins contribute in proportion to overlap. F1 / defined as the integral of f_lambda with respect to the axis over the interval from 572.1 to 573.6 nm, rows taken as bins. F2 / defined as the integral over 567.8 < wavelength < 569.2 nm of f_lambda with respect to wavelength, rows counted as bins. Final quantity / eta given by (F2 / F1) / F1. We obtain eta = 0.0221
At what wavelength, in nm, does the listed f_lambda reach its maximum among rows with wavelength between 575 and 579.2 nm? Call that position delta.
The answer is 575.897 nm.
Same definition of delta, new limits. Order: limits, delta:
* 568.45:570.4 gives 569.174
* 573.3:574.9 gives 573.515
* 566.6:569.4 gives 567.473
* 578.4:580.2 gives 580.156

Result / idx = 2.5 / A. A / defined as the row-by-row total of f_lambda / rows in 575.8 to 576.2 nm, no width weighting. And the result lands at 0.031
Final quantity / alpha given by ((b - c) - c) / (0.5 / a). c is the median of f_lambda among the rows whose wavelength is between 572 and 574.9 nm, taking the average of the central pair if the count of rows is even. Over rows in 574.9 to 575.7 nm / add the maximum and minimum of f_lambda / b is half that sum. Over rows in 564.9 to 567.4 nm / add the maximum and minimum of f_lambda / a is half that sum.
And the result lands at -1160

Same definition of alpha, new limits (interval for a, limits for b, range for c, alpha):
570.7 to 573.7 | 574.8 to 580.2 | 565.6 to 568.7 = -1209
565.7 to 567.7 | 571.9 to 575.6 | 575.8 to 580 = -1166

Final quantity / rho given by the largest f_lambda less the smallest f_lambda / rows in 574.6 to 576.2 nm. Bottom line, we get 3.6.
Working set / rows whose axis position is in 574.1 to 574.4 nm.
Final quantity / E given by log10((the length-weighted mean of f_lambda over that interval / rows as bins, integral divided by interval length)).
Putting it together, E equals 1.41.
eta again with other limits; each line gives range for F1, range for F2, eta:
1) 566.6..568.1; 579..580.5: 0.0278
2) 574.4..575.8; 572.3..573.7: 0.0303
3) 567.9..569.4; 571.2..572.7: 0.0280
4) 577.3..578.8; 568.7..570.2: 0.0259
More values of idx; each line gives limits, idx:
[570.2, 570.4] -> 0.052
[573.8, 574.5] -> 0.020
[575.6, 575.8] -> 0.047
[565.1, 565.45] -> 0.042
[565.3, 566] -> 0.024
